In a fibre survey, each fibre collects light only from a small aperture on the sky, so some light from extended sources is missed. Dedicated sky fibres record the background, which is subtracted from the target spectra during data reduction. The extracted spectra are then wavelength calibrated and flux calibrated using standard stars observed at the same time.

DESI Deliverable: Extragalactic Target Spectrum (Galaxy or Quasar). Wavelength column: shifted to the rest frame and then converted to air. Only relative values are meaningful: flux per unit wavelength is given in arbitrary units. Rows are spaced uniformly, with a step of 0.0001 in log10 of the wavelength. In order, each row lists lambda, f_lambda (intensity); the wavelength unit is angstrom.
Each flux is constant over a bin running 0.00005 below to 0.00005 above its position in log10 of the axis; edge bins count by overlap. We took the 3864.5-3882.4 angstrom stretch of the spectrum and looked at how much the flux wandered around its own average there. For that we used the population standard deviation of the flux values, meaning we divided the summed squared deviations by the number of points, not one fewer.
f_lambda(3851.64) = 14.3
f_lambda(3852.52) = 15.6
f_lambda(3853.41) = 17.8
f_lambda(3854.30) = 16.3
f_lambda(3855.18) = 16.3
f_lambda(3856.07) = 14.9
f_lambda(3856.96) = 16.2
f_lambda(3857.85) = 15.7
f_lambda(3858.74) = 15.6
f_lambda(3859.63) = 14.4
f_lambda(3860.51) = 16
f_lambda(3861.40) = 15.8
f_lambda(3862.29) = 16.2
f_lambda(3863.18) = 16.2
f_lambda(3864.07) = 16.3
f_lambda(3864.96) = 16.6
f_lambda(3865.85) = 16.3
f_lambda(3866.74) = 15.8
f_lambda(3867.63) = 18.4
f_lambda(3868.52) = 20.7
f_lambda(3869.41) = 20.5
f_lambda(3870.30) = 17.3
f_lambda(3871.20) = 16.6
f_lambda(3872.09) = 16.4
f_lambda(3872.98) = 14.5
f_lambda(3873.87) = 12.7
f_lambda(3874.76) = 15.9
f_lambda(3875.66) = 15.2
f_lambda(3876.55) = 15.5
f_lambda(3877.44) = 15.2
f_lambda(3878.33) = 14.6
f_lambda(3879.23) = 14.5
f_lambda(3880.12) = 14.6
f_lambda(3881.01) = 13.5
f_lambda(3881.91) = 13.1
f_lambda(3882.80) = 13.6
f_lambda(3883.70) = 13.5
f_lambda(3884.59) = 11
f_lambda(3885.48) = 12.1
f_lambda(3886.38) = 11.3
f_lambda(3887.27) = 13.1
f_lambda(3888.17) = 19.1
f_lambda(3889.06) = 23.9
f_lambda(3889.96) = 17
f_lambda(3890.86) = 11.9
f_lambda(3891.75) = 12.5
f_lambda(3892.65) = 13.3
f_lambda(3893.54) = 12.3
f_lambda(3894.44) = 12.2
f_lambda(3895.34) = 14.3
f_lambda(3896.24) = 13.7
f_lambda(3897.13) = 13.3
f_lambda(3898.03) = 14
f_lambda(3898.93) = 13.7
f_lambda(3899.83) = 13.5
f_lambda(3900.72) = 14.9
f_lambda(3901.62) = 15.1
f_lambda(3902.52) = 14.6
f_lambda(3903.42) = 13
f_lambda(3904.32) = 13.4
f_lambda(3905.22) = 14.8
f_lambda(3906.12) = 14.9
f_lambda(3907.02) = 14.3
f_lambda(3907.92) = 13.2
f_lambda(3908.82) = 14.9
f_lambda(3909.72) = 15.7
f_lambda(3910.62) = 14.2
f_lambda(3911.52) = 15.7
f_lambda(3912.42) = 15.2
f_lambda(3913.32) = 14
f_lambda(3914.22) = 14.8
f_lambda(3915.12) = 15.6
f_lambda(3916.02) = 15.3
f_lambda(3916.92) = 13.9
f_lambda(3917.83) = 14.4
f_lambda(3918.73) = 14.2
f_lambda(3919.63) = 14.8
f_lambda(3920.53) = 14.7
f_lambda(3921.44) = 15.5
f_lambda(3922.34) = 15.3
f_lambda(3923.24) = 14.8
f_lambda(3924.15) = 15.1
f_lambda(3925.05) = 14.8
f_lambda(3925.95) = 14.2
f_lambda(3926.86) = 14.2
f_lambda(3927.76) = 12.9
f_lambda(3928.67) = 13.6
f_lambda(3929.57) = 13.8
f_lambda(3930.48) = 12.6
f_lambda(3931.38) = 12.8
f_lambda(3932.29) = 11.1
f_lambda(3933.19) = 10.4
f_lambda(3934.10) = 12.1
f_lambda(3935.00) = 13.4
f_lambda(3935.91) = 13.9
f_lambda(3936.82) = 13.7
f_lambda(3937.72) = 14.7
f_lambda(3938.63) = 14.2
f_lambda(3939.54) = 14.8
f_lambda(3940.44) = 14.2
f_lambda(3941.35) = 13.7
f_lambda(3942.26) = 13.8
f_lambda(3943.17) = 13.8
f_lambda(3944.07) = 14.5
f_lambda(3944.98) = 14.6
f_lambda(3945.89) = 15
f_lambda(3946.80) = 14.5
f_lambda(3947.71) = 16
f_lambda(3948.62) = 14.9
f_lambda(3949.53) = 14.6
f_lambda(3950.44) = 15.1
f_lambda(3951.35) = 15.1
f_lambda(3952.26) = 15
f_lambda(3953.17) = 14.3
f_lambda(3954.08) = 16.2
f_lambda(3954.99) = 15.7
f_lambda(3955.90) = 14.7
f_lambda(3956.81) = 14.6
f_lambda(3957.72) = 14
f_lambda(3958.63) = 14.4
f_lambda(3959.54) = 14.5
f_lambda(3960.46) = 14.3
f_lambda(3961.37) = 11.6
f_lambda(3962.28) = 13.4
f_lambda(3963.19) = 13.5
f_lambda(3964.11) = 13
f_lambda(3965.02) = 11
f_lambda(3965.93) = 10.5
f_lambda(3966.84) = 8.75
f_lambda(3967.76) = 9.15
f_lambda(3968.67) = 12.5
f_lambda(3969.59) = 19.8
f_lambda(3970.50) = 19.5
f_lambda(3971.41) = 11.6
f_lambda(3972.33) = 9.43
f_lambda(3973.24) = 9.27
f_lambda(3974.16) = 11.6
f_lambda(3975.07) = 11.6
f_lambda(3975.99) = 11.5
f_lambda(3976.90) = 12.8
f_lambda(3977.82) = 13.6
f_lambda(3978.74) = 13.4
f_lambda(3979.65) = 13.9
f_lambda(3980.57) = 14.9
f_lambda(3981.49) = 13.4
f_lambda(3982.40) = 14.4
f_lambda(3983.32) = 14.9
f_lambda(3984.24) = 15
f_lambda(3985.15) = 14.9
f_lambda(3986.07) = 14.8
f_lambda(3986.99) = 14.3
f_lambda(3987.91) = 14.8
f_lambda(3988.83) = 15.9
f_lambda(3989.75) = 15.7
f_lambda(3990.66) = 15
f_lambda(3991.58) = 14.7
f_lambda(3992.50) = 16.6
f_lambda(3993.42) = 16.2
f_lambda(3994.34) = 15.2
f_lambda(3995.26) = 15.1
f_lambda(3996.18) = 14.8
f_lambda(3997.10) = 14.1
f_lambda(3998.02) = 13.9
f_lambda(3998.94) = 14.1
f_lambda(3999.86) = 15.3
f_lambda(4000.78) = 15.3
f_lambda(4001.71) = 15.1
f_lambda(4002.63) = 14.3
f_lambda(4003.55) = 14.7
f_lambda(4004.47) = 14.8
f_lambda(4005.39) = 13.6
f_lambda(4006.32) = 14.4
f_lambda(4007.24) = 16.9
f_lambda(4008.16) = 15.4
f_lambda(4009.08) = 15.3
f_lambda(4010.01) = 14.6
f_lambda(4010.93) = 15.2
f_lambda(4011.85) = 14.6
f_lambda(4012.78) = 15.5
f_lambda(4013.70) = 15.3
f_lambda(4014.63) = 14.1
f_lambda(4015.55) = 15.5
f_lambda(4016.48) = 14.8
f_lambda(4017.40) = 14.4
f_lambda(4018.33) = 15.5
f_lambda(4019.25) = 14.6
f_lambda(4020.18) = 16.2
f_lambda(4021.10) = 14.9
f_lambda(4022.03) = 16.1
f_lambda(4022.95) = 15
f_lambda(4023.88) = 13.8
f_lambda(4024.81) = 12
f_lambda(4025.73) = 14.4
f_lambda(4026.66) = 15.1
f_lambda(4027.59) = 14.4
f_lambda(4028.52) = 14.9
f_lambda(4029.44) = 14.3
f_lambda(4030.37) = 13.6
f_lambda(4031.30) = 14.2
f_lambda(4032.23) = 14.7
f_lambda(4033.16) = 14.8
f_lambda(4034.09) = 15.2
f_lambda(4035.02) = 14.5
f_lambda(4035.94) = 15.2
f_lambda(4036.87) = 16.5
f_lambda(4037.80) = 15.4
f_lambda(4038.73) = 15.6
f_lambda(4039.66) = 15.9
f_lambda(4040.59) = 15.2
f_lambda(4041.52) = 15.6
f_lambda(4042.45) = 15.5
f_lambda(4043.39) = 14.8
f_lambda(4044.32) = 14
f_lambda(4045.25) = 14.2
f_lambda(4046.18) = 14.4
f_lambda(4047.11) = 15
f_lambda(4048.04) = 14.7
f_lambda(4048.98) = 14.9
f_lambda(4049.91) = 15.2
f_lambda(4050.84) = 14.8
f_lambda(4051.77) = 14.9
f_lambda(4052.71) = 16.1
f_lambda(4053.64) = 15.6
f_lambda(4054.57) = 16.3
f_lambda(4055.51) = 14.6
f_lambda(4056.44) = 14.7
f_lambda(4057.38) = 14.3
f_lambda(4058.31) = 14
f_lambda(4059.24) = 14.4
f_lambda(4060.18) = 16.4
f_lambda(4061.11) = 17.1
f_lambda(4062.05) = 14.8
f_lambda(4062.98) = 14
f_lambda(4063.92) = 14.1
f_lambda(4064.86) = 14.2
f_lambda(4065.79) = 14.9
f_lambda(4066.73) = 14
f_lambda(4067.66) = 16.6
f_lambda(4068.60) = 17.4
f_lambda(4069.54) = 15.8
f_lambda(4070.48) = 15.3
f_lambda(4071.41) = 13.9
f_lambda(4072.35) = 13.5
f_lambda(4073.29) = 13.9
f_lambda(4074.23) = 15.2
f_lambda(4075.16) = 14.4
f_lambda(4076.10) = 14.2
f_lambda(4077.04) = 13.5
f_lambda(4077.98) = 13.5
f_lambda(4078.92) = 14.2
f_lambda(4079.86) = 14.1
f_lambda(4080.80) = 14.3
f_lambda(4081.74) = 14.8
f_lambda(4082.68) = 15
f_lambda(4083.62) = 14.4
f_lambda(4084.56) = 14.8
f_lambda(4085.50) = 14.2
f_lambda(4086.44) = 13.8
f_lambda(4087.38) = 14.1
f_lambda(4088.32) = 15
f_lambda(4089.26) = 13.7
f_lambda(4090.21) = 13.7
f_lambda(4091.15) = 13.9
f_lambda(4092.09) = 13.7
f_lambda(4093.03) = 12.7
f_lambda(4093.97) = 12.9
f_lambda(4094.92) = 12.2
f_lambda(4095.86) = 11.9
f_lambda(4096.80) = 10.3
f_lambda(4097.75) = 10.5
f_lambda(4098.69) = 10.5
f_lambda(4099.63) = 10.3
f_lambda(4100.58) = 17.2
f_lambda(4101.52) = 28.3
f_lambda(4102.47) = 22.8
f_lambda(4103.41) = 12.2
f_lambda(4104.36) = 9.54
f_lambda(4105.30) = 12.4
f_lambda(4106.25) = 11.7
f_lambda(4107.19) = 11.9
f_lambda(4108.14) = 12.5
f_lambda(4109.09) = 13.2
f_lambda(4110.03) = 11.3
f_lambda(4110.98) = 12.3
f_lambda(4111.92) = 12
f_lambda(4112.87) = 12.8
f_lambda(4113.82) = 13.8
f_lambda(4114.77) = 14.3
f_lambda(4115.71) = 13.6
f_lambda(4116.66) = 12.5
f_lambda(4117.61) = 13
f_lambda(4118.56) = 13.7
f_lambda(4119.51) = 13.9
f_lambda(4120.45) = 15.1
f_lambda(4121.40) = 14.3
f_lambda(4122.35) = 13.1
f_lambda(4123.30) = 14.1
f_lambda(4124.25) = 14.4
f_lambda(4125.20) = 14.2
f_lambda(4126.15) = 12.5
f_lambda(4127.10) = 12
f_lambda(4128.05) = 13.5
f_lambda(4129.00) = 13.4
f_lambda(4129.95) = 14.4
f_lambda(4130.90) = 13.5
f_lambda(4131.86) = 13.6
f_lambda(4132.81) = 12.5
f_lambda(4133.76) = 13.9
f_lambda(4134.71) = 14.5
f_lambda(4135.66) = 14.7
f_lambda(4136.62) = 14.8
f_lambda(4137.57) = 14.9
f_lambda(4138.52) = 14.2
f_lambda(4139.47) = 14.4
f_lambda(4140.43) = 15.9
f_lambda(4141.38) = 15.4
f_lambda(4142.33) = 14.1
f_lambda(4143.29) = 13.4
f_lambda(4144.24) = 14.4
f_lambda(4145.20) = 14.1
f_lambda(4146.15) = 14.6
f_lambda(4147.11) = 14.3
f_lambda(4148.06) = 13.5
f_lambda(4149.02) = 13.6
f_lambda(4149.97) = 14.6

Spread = 2.1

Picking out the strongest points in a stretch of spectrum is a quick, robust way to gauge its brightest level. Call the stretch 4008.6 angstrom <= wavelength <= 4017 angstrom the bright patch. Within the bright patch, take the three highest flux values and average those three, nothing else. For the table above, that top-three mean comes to 15.4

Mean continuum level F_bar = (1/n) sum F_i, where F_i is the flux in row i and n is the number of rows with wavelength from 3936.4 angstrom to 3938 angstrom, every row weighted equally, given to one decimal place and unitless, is 14.2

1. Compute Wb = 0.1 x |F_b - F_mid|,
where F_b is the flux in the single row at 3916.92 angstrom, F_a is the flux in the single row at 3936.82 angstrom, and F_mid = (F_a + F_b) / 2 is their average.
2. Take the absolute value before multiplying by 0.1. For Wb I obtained 0.01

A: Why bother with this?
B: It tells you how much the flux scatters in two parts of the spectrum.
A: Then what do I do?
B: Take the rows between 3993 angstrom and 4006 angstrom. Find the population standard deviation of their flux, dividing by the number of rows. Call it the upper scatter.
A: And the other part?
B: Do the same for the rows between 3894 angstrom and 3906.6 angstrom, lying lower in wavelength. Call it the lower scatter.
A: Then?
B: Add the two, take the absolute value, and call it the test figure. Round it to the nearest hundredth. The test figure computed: 1.49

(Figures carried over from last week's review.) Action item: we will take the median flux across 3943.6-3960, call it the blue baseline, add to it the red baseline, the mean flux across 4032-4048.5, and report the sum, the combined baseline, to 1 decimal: 29.7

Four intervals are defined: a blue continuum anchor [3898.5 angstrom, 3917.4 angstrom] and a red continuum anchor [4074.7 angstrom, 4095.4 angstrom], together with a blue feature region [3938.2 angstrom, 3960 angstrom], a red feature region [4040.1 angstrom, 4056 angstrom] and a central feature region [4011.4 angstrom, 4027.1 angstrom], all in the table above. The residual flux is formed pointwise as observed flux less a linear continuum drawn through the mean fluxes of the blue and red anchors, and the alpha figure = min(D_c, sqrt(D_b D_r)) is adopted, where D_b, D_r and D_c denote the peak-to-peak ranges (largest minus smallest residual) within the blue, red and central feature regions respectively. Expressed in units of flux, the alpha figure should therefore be 2.4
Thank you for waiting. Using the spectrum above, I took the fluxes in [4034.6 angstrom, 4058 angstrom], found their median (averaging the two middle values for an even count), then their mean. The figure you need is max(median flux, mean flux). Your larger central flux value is 15.1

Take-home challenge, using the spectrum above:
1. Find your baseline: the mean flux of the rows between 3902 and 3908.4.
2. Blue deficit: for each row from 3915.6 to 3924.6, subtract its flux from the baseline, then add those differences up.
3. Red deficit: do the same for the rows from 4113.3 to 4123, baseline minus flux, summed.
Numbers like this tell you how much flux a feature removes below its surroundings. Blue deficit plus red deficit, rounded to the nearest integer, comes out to -5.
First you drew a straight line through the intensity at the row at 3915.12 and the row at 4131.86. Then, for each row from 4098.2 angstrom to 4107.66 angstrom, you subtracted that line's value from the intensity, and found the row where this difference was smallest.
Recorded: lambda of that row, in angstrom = 4104.36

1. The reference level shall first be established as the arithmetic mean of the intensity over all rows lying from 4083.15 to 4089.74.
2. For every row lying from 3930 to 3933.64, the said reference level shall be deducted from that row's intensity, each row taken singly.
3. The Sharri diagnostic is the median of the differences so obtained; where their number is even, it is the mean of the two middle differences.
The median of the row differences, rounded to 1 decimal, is -2.4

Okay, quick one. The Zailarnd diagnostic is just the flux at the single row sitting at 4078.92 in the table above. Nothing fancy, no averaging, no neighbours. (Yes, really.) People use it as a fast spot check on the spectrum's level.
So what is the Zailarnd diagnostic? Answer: 14.2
